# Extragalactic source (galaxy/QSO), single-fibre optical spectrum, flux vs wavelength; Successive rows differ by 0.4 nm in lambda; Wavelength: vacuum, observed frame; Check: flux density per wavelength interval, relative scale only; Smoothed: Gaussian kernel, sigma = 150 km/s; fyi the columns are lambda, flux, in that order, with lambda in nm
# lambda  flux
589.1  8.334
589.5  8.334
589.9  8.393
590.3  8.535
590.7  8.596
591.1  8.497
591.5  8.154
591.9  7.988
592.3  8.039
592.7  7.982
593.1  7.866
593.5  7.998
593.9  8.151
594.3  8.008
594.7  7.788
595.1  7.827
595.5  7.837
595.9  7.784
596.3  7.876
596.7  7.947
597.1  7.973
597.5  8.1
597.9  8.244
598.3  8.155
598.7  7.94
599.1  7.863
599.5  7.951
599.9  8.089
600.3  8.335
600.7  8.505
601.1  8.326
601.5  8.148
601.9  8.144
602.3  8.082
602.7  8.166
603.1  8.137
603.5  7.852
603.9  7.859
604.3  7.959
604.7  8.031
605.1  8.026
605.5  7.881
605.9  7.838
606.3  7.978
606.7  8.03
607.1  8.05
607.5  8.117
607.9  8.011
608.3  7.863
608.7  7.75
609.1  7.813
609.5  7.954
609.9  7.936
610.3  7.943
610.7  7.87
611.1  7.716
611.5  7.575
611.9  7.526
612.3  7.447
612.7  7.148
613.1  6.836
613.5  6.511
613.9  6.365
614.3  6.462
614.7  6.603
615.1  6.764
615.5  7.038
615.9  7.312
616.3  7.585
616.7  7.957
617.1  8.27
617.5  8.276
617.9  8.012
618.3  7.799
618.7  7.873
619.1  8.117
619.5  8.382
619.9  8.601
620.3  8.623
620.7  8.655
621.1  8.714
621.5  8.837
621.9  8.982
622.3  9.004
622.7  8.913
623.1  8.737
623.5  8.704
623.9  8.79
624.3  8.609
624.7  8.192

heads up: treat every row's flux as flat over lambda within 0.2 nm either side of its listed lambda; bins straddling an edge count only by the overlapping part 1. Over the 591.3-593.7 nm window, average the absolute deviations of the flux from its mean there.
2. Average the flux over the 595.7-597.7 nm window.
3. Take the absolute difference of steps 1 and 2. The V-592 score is 7.87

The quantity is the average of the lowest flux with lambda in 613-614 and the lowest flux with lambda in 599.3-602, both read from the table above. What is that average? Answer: 7.16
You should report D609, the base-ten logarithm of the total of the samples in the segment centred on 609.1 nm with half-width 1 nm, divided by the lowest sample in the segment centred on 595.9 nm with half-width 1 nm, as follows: 0.703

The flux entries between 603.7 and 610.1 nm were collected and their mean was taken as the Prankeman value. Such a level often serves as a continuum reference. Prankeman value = 7.94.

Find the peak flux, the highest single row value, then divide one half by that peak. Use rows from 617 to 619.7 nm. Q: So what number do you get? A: 0.0597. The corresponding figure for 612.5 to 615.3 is 0.0699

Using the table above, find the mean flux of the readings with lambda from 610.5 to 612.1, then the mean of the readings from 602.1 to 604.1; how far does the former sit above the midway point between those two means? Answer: -0.17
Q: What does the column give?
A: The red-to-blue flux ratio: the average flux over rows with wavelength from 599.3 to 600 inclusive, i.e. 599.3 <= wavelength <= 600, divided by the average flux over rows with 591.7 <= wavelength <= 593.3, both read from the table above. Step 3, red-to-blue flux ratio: 1.01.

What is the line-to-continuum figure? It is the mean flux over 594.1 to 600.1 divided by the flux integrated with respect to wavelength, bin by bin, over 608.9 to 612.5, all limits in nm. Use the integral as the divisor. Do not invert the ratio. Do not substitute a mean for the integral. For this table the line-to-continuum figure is 0.285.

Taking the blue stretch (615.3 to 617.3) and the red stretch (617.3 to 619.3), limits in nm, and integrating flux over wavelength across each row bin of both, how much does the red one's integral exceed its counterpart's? 0.77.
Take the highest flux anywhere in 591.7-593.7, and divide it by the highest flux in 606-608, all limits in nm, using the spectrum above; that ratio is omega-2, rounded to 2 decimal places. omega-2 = 0.99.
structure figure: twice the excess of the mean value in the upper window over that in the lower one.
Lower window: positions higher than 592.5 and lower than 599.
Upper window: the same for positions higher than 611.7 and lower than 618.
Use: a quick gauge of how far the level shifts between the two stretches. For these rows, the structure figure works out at -1.4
